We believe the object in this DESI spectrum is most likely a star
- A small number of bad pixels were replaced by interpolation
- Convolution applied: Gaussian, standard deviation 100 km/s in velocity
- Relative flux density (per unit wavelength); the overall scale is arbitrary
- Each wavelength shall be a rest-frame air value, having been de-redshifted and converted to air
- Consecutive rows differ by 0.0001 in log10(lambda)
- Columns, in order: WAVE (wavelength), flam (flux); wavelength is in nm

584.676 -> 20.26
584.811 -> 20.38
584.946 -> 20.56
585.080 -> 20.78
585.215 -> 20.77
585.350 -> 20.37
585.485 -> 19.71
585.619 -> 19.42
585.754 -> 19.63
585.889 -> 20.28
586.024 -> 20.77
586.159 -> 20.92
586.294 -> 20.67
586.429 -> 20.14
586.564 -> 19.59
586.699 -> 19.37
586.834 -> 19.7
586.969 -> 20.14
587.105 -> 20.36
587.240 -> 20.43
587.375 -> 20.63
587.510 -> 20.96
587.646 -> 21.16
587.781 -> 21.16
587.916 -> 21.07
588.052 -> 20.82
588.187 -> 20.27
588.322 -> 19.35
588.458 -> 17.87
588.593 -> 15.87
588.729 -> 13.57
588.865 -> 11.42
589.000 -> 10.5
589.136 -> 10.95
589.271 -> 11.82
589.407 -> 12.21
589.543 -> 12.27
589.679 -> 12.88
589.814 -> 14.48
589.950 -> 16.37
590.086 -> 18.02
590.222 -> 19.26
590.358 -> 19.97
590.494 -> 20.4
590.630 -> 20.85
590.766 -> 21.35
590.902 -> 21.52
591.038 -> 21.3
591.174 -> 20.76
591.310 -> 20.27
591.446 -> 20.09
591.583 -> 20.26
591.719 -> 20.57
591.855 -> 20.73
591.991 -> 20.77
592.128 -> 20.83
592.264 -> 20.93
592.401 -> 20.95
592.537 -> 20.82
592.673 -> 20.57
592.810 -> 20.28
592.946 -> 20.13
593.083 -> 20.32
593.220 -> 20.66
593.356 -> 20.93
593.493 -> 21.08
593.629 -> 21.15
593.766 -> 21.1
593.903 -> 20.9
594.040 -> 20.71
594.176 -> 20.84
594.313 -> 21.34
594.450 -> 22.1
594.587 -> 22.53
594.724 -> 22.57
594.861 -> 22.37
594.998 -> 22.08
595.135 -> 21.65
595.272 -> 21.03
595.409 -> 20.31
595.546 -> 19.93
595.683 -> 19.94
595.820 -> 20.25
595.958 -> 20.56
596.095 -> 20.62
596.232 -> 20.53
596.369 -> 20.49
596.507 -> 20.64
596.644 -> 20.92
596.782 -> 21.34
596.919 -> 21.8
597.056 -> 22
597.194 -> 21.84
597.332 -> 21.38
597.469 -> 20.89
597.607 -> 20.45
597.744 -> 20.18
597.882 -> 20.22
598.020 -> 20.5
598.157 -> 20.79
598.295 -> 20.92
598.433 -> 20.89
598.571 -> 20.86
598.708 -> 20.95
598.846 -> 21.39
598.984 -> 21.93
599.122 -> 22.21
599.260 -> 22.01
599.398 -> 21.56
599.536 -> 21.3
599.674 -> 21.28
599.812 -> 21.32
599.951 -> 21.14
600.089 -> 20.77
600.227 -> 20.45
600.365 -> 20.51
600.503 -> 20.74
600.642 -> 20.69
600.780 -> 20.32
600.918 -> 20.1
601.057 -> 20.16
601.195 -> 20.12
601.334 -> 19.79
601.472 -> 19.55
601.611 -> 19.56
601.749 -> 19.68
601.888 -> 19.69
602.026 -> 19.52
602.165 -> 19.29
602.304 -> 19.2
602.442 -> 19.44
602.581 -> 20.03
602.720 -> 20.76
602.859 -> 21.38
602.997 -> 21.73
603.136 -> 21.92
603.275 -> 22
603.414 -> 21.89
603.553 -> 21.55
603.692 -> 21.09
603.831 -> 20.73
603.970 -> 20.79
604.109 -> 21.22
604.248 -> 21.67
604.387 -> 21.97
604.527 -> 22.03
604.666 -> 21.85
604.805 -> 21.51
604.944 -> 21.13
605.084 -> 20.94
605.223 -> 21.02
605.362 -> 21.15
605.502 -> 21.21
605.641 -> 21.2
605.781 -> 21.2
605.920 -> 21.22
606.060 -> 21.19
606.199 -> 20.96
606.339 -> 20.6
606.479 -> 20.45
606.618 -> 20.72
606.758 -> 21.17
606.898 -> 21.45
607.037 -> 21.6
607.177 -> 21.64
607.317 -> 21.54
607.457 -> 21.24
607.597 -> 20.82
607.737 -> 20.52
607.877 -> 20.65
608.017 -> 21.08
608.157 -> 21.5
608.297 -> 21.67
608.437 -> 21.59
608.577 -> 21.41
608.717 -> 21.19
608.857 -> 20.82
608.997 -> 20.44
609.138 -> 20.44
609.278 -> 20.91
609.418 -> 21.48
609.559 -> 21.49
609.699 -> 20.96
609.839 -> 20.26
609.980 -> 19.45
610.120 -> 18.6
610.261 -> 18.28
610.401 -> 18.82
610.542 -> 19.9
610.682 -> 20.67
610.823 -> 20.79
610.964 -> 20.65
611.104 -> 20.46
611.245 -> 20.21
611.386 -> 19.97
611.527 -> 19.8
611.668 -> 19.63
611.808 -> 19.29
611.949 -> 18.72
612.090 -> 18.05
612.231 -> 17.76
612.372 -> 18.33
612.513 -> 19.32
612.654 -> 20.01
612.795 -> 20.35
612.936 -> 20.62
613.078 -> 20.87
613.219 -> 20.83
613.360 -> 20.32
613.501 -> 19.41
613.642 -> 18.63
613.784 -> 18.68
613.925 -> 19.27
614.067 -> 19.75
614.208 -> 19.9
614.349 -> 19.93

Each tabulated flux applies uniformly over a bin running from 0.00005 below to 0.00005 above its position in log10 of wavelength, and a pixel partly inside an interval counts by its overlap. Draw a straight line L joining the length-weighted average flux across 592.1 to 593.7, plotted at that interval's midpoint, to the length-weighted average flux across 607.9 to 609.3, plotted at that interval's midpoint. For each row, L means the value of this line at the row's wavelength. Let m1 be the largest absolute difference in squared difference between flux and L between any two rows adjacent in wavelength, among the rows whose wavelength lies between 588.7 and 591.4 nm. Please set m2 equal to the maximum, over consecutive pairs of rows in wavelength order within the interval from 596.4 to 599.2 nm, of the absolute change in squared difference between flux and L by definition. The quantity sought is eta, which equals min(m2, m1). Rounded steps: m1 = 35.0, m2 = 0.9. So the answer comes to 0.9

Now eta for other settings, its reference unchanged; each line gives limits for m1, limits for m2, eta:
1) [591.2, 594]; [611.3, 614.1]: 0.2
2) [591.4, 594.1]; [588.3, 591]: 0.2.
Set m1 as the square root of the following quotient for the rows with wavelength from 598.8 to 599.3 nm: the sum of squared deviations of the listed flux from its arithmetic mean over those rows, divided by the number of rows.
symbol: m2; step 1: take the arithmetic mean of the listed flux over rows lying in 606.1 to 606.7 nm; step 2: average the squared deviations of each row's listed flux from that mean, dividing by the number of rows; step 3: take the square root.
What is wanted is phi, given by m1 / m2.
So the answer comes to 1.6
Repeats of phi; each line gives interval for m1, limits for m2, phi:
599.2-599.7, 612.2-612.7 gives 0.3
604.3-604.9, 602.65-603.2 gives 0.5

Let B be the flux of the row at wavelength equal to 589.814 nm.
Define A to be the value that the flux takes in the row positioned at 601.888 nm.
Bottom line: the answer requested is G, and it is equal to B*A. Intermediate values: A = 19.69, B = 14.48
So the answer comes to 285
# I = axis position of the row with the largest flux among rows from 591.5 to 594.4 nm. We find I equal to 594.313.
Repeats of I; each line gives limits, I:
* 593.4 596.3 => 594.724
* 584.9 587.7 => 587.646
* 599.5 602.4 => 599.812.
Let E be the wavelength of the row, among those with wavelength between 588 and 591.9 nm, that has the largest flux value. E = 590.902 nm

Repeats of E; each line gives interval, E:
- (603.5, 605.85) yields 604.527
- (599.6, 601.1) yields 599.812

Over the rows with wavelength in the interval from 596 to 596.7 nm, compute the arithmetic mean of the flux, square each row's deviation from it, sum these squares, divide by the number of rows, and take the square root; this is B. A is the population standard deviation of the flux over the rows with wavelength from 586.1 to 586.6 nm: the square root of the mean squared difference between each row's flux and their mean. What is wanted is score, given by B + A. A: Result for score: 0.7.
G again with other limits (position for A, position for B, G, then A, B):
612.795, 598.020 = 417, 20.35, 20.5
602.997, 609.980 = 423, 21.73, 19.45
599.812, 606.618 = 442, 21.32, 20.72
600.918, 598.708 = 421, 20.1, 20.95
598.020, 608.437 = 443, 20.5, 21.59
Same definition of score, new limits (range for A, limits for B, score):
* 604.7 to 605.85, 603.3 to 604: 0.6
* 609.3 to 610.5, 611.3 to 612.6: 2.0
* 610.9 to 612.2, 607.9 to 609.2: 1.2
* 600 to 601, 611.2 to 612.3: 1.1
